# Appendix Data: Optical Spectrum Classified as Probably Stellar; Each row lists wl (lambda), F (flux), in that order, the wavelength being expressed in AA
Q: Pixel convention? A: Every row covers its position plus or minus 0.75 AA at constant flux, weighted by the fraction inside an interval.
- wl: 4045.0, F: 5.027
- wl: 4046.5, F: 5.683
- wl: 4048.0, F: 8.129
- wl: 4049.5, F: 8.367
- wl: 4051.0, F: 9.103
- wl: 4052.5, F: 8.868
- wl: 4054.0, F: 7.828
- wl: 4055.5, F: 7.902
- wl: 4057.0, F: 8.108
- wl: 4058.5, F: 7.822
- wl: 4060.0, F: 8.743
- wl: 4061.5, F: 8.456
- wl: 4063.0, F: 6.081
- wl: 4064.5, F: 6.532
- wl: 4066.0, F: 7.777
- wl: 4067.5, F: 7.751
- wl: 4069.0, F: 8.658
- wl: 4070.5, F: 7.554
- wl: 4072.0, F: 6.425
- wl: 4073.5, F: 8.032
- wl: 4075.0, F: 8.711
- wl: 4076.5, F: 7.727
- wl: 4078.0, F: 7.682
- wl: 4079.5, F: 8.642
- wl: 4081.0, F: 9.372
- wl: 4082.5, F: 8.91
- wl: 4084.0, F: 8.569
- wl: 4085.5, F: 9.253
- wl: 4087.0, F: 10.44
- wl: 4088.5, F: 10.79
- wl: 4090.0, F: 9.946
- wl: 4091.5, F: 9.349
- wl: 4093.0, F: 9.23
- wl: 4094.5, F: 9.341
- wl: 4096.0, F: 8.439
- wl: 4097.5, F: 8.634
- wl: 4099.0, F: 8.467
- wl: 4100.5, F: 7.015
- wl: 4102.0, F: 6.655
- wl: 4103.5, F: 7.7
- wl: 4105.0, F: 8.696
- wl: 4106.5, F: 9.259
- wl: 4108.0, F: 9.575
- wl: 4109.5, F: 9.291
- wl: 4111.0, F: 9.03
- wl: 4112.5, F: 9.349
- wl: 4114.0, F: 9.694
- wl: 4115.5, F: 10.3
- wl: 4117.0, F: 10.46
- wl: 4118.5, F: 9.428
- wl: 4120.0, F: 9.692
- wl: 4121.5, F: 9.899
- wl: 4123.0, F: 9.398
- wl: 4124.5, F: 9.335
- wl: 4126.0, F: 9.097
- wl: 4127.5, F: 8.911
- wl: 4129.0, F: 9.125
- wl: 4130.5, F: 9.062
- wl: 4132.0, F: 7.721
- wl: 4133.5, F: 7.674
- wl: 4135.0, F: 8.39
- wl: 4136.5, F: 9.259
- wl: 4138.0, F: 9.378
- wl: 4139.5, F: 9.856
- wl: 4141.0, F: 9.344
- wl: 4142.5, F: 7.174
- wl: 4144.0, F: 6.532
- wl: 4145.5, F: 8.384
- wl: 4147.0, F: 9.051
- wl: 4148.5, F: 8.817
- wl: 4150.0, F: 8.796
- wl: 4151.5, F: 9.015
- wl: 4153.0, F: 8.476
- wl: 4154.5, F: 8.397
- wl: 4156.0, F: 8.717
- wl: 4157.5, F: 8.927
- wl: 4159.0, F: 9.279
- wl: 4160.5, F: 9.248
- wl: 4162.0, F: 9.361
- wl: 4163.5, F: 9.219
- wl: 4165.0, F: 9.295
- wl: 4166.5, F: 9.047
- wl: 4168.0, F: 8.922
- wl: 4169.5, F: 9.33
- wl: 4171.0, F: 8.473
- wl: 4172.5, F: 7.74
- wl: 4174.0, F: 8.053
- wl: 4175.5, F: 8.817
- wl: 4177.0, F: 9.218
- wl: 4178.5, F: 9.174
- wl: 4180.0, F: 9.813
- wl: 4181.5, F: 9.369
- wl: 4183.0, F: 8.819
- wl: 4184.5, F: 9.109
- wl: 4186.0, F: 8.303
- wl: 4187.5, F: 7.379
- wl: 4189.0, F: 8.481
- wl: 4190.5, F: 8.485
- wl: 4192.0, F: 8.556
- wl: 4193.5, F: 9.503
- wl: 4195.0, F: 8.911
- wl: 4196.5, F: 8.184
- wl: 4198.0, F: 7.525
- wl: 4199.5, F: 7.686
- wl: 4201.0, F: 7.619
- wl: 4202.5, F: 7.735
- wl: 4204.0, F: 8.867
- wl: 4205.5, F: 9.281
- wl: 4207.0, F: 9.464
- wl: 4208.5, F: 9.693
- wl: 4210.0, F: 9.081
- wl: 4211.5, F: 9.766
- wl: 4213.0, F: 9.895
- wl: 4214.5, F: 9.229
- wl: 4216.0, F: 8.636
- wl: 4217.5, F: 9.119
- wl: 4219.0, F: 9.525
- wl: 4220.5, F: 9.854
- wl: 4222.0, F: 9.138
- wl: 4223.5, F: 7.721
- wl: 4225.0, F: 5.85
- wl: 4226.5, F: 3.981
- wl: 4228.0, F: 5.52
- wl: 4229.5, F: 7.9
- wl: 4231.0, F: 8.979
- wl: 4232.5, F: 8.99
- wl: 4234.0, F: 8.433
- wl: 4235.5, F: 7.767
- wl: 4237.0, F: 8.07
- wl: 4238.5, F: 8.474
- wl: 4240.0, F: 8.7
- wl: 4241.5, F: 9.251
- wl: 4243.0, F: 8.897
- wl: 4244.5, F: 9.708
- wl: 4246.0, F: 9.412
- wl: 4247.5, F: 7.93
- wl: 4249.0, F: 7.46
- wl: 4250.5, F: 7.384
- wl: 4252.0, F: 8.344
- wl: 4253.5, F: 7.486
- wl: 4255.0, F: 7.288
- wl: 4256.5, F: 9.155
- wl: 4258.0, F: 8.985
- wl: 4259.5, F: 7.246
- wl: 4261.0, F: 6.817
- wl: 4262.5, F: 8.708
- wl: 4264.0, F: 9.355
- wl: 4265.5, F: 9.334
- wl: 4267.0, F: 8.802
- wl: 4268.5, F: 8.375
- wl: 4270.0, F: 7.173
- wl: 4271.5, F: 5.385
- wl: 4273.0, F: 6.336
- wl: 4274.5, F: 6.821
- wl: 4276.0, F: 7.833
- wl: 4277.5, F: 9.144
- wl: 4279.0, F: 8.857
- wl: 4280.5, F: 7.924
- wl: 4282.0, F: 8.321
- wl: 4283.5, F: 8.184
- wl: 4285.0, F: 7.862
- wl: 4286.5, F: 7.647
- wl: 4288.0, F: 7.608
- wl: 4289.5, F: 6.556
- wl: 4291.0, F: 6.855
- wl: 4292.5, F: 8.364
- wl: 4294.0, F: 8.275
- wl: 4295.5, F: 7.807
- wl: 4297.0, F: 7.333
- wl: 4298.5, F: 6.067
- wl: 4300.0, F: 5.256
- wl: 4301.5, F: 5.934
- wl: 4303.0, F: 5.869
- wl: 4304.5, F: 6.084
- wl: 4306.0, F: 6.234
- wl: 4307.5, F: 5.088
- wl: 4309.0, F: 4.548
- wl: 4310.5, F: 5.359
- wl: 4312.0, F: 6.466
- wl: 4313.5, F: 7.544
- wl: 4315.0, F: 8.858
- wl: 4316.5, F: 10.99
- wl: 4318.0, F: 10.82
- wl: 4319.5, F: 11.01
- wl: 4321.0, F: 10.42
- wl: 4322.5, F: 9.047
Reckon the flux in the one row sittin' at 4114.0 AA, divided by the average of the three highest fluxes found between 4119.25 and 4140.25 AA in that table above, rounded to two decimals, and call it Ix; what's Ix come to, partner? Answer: 0.99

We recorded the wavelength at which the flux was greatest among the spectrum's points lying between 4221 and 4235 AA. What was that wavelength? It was 4222.0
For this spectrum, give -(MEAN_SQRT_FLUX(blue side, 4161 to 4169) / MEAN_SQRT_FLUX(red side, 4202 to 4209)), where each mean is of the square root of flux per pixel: -1.01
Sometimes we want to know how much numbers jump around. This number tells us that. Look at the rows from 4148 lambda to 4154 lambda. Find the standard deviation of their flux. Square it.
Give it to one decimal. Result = 0.0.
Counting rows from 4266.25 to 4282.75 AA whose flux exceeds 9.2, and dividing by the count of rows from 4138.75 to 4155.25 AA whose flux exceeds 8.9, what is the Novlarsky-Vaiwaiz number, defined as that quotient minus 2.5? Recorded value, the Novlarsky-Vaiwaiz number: -2.50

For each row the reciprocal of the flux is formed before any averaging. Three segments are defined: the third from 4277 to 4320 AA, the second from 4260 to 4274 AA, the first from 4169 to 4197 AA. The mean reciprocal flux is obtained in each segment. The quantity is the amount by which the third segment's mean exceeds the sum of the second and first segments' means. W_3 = -0.107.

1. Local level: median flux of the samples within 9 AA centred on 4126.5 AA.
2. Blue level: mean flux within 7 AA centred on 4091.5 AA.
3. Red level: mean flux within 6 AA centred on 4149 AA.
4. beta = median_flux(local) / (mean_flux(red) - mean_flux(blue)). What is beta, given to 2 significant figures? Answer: -11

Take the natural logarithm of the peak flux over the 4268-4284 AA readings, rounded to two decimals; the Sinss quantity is 2.21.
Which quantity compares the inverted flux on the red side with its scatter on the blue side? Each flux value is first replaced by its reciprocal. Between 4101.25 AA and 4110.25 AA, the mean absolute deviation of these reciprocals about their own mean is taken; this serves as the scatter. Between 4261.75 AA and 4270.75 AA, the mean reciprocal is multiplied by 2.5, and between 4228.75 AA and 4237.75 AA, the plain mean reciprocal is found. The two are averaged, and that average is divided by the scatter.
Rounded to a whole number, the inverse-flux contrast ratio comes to 15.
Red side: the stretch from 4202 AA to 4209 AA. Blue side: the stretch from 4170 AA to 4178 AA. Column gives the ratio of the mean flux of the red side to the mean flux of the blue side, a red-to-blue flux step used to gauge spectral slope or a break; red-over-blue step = 1.06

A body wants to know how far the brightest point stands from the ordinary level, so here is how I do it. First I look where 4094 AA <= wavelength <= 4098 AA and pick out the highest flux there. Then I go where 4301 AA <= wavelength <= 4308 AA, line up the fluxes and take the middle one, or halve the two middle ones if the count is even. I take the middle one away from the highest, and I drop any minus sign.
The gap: 3.4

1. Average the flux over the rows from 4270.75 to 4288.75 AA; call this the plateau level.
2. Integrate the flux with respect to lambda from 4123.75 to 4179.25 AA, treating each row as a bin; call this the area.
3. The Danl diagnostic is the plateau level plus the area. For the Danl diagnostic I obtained 495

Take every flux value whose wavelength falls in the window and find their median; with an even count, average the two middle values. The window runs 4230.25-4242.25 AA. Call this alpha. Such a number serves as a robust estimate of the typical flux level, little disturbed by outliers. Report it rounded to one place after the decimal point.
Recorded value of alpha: 8.6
